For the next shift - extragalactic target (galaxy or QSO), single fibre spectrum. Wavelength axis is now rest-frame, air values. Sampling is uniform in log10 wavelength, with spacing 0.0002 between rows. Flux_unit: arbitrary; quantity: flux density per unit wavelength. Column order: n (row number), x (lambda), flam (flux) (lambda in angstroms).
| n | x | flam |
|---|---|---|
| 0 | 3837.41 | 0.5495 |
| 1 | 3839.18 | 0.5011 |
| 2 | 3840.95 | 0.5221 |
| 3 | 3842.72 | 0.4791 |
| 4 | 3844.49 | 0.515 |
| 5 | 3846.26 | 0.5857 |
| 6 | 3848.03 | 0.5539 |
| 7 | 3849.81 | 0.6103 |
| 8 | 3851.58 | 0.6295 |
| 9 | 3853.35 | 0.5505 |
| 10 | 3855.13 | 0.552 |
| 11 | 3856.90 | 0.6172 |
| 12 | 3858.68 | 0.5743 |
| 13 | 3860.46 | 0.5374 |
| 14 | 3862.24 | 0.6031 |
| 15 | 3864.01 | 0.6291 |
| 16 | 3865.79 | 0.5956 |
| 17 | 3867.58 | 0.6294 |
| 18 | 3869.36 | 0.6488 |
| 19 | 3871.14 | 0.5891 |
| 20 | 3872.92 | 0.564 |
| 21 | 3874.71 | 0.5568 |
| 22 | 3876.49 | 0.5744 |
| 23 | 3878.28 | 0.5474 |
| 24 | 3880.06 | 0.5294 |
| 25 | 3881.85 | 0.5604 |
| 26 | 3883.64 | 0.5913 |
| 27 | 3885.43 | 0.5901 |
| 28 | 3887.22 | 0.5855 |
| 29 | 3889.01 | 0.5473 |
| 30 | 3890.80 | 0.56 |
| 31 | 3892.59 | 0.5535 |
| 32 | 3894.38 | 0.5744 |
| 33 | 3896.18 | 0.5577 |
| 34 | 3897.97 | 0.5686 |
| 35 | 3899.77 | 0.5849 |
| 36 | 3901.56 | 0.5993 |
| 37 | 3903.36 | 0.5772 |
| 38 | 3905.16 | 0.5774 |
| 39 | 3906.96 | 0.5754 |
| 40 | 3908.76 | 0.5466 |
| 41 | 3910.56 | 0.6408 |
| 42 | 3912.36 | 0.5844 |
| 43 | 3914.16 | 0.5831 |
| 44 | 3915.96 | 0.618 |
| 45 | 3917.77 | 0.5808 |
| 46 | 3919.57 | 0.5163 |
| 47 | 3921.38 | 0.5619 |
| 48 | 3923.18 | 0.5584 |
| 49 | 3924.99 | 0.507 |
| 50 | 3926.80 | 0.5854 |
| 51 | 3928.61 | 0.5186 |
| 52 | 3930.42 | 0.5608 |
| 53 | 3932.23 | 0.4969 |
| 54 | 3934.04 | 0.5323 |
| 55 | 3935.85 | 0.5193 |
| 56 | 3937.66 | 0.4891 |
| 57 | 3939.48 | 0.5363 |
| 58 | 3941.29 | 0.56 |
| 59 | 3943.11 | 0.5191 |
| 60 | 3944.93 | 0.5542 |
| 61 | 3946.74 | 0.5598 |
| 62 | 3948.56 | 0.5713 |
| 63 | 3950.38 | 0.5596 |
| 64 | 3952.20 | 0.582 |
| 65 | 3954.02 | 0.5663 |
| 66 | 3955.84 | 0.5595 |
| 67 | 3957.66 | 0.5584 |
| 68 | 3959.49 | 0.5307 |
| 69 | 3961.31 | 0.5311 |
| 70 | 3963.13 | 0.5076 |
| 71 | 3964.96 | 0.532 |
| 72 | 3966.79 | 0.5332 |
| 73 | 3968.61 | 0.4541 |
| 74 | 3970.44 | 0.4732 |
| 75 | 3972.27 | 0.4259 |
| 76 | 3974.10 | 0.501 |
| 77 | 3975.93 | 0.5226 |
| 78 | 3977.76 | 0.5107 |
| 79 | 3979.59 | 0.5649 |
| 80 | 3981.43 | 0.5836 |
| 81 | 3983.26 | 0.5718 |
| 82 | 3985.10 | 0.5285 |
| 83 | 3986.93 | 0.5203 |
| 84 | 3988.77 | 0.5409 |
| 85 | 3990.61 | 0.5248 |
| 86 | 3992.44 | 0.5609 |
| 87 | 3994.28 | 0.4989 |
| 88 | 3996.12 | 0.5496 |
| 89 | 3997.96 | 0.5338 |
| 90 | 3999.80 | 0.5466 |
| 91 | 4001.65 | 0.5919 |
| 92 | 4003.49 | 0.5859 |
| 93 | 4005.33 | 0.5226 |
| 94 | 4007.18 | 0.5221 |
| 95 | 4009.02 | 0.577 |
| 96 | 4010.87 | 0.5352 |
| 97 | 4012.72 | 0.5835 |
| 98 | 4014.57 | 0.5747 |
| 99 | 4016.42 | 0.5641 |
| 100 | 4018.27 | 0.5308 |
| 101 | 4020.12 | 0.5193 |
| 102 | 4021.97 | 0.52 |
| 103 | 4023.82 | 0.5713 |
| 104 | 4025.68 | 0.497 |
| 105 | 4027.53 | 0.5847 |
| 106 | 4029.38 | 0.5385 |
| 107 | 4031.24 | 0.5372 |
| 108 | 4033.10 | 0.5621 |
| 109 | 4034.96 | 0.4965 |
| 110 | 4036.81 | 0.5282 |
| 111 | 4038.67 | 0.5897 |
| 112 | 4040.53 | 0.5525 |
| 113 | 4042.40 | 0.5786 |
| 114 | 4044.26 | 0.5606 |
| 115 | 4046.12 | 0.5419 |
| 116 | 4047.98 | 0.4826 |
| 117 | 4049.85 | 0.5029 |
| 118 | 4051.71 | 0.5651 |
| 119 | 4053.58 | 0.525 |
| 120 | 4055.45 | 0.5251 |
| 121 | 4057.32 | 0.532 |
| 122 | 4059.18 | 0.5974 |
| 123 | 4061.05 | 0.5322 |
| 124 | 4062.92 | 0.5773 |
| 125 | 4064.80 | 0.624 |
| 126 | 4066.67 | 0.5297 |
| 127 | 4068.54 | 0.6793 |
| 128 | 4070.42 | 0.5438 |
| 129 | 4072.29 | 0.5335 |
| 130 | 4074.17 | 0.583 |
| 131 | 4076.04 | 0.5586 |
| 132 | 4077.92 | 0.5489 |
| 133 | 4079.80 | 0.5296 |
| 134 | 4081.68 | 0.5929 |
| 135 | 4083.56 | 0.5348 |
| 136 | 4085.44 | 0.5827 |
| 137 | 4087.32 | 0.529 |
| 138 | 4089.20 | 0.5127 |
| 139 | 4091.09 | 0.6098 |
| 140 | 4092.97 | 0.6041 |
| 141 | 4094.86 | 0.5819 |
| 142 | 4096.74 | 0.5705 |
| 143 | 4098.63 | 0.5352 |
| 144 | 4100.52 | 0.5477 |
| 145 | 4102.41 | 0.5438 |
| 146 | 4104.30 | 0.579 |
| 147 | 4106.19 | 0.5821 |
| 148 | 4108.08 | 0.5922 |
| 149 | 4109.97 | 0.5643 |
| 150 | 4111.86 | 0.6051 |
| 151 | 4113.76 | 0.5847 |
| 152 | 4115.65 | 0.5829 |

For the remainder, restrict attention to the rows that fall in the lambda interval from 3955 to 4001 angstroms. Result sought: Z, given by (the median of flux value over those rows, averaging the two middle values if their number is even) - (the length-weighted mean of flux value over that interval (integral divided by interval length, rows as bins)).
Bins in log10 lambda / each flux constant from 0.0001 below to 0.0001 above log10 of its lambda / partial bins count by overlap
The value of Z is 0.004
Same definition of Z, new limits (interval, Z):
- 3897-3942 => 0.003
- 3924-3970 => -0.003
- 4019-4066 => -0.007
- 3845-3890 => 0.004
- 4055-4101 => -0.016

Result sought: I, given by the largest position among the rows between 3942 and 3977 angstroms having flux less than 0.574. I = 3975.93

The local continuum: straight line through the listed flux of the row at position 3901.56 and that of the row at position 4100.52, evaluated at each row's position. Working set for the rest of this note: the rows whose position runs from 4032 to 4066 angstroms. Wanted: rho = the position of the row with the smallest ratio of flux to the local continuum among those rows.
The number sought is 4047.98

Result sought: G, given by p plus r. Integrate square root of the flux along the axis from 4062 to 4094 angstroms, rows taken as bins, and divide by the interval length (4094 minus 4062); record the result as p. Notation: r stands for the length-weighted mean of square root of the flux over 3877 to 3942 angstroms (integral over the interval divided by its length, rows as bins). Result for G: 1.502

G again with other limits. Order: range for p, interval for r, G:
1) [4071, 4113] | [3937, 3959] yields 1.493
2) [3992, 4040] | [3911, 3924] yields 1.497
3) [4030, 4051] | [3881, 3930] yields 1.489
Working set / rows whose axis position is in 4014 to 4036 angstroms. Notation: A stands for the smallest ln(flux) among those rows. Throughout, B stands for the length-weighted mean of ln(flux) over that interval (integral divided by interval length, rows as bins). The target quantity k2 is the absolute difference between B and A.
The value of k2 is 0.08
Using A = -0.70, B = -0.62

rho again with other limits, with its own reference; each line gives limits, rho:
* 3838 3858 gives 3842.72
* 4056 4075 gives 4057.32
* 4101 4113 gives 4102.41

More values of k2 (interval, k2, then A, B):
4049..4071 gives 0.11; -0.69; -0.58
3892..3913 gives 0.06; -0.60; -0.55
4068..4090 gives 0.08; -0.67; -0.58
